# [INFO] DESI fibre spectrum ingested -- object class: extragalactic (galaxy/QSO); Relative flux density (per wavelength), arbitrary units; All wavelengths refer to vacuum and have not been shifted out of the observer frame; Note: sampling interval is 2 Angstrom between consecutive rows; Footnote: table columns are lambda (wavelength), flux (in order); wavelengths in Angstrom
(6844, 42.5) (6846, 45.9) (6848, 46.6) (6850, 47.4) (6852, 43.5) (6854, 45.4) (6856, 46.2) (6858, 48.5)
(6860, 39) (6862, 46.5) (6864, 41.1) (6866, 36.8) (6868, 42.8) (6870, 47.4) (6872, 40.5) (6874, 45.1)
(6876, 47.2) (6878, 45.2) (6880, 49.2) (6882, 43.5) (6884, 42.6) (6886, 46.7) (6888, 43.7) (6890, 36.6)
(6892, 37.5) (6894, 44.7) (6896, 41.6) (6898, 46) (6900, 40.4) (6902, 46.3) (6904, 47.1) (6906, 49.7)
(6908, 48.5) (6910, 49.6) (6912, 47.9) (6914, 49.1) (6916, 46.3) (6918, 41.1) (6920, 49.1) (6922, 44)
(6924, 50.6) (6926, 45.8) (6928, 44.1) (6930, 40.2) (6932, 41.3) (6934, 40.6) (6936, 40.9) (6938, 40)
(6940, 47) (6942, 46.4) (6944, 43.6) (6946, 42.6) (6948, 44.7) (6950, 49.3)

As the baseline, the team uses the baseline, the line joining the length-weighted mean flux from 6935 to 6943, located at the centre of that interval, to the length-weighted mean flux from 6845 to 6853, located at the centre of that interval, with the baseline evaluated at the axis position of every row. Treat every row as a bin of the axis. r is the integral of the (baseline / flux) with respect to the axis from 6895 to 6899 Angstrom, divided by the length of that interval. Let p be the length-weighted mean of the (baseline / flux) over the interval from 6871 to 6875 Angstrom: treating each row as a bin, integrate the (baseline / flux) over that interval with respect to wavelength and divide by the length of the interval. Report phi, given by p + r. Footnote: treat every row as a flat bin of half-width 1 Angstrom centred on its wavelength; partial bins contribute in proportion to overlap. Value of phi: 2.08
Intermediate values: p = 1.06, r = 1.02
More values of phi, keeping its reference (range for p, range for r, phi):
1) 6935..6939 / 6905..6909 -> 1.98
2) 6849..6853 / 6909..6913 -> 1.92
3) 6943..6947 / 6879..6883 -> 1.98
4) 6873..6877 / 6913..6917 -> 1.91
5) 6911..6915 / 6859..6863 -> 1.99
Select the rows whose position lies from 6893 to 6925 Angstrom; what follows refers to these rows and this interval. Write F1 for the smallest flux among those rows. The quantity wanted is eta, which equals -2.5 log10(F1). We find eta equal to -4.02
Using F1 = 40.4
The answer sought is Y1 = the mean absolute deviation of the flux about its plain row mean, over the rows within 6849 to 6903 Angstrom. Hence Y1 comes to 2.9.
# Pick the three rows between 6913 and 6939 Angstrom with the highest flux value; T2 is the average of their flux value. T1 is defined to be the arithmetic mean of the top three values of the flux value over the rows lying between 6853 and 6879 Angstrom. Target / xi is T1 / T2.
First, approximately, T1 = 47.7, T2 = 49.6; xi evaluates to 0.96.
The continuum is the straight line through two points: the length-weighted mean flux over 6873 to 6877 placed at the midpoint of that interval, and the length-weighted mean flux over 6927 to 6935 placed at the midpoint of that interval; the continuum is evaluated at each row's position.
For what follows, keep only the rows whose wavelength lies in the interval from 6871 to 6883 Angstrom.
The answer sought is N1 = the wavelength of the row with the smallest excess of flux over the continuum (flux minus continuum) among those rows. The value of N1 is 6872 Angstrom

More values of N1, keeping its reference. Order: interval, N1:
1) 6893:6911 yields 6900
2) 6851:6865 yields 6860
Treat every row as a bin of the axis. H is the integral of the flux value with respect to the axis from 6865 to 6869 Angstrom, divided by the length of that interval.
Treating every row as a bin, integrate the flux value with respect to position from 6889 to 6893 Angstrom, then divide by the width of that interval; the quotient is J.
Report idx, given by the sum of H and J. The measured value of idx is 77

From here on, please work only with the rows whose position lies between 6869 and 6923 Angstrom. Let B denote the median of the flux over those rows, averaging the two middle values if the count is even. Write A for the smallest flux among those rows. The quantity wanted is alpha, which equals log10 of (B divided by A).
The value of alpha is 0.099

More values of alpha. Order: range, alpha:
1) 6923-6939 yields 0.012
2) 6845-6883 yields 0.091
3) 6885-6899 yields 0.077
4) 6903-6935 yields 0.065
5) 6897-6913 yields 0.070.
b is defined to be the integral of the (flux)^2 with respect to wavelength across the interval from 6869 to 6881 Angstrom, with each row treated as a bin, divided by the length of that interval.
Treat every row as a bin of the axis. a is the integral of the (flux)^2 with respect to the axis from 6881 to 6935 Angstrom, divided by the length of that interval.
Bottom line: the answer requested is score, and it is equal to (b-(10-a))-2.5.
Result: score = 4094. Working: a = 2005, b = 2102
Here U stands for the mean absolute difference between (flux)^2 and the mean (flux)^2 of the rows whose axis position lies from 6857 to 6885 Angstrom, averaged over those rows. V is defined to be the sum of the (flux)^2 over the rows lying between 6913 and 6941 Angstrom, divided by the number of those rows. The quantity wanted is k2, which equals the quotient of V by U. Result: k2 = 7.39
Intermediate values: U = 267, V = 1975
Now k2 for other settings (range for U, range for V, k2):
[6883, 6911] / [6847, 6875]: 6.60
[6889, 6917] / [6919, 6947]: 6.34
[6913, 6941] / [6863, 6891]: 6.71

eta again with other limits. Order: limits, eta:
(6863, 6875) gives -3.91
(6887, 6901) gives -3.91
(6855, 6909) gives -3.91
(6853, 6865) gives -3.98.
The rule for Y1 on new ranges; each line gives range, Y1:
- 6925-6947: 2.2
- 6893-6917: 2.2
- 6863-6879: 3.0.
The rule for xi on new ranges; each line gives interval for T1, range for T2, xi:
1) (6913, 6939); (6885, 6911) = 1.01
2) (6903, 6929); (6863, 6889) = 1.04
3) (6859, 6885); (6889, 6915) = 0.97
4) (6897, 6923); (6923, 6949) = 1.03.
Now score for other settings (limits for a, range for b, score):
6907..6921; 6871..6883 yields 4282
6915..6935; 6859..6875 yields 3773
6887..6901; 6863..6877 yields 3581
